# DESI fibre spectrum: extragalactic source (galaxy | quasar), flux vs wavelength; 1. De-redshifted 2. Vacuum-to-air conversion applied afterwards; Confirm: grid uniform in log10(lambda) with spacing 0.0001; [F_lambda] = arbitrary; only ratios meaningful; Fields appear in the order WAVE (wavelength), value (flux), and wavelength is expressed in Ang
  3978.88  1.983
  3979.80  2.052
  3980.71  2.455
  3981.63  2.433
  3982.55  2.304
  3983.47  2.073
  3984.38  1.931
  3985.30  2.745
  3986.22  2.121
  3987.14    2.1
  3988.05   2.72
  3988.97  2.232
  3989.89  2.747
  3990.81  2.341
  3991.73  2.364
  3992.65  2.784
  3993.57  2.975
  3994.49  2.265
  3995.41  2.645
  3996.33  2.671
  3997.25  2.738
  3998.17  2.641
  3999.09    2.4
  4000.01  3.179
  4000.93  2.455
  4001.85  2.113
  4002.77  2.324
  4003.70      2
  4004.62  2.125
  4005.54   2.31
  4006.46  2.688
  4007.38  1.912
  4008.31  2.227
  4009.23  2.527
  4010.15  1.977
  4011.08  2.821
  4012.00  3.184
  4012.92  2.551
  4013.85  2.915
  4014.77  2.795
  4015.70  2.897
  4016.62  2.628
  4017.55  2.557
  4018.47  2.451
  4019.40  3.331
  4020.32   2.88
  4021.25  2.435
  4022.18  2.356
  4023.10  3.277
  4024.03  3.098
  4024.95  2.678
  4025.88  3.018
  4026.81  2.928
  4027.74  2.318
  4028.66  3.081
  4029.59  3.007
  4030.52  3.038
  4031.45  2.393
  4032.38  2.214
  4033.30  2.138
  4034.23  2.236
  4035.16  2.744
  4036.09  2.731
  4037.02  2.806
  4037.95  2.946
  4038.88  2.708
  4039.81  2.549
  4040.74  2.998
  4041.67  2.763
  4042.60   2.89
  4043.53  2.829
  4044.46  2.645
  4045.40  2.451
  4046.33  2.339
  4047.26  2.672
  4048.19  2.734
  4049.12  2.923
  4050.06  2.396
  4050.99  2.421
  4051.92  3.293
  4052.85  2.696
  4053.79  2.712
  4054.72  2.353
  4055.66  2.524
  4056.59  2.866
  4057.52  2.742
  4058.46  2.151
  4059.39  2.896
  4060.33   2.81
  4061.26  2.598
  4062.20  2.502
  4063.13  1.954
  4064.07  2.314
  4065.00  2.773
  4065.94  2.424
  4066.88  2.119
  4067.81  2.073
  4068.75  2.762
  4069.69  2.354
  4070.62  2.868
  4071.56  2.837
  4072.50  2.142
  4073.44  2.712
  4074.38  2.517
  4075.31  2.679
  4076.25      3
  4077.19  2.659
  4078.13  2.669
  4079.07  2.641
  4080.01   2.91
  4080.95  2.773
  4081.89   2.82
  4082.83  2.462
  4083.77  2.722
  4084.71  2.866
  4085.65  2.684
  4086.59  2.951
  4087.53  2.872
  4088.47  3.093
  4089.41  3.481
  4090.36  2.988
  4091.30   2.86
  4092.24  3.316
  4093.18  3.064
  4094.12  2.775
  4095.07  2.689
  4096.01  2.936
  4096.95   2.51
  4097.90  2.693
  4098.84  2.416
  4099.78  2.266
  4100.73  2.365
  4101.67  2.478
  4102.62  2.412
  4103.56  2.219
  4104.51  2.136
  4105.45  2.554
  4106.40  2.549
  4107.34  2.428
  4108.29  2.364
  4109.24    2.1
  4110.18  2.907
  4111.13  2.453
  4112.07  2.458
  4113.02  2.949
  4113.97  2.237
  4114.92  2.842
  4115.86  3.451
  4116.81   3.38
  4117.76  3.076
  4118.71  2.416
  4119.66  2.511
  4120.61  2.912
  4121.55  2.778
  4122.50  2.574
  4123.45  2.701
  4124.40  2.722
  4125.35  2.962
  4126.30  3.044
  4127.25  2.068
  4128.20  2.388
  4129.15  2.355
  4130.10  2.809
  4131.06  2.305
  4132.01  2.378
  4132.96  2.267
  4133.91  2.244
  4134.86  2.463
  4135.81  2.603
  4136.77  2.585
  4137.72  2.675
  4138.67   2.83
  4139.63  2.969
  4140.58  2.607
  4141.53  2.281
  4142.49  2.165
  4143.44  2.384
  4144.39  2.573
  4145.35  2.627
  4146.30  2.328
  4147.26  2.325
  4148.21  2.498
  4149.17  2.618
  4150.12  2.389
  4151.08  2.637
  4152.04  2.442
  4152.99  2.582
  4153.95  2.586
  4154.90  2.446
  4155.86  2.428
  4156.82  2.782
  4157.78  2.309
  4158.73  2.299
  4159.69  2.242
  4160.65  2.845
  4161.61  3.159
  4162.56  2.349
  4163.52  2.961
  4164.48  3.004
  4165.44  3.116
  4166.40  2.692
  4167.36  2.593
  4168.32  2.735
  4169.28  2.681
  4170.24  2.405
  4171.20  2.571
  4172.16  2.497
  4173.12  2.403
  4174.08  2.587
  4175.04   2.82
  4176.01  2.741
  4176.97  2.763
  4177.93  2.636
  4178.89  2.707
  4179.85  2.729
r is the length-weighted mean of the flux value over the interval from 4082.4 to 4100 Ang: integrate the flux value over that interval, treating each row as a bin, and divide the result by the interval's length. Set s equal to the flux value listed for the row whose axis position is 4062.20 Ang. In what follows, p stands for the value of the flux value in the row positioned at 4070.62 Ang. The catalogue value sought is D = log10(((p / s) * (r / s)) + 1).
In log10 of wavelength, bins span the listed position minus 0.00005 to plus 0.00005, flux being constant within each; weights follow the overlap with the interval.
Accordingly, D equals 0.36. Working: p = 2.868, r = 2.83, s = 2.502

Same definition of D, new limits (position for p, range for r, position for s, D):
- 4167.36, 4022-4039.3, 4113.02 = 0.26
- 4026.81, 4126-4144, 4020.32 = 0.27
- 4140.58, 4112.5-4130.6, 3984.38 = 0.47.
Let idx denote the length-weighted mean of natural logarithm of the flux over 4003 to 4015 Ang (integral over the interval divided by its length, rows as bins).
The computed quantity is 0.886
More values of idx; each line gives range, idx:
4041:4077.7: 0.950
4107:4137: 0.954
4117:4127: 1.015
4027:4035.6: 0.940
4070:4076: 0.964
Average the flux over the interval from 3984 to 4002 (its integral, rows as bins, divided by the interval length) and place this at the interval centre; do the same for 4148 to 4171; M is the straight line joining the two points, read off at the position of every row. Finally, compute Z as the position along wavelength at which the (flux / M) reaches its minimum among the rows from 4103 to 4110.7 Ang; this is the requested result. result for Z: 4109.24 Ang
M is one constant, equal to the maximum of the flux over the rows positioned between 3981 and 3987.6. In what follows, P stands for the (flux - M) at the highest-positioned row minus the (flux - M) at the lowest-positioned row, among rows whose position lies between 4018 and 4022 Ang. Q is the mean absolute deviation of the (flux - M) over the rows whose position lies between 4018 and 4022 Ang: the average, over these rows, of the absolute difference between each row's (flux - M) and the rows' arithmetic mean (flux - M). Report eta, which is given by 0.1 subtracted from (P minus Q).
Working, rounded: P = 0.0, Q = 0.33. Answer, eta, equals -0.4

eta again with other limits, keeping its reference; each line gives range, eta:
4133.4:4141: 0.1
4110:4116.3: 0.1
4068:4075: -0.6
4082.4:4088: 0.2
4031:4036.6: 0.0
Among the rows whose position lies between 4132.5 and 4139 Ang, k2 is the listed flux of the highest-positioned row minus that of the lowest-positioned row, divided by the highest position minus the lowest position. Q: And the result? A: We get 0.10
